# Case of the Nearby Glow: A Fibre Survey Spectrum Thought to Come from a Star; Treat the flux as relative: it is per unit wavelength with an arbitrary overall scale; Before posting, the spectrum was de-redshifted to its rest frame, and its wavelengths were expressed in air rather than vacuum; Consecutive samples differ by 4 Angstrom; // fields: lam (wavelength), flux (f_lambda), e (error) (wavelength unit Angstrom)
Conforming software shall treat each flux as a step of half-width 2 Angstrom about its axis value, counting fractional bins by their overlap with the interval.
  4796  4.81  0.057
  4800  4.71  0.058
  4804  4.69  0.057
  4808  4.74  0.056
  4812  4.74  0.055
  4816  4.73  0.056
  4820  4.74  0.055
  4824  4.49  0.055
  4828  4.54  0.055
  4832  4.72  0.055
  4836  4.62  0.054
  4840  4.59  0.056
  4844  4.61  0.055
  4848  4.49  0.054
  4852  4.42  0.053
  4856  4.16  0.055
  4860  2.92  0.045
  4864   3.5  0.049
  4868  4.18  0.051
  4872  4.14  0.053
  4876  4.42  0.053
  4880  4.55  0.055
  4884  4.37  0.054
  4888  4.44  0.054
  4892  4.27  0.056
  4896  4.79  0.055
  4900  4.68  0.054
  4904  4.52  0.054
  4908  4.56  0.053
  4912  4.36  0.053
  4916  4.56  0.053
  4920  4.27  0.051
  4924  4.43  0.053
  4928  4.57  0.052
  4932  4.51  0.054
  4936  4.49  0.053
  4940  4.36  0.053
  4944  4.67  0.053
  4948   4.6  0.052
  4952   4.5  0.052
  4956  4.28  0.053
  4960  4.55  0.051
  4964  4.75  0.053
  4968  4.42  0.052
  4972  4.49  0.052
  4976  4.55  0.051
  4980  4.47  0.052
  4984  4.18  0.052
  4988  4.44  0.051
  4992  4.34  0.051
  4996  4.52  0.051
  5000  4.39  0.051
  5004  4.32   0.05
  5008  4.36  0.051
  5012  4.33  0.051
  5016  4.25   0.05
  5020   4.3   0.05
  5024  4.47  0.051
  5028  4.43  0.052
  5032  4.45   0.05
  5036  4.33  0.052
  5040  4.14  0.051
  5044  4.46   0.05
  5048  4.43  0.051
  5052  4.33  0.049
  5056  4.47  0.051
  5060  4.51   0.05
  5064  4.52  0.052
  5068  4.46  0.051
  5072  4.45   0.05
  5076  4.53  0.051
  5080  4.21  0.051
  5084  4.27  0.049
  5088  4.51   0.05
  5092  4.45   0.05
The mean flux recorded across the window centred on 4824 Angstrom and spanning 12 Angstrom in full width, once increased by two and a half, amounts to 7.090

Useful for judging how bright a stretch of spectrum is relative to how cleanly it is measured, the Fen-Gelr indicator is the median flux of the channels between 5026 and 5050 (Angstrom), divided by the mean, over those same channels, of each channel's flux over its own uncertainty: 0.0516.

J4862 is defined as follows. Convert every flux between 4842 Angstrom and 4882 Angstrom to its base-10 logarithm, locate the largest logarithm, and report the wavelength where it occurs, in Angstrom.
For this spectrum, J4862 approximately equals 4844 Angstrom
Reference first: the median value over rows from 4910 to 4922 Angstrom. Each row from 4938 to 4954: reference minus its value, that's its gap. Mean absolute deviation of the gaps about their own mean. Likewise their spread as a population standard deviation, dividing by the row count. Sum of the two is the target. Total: 0.22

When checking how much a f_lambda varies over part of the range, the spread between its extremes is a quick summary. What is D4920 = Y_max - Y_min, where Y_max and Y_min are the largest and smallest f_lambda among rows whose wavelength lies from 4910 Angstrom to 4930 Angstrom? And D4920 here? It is 0.30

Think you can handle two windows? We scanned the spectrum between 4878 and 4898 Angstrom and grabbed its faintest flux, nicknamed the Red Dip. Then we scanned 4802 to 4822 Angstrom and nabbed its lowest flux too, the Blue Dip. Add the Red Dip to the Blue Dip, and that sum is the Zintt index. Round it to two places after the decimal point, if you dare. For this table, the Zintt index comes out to 8.96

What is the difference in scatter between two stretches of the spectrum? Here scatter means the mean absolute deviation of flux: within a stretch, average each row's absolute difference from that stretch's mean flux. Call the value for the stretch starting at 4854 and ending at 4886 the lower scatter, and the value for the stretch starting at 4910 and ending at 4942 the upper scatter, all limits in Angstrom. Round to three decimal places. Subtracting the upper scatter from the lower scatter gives 0.321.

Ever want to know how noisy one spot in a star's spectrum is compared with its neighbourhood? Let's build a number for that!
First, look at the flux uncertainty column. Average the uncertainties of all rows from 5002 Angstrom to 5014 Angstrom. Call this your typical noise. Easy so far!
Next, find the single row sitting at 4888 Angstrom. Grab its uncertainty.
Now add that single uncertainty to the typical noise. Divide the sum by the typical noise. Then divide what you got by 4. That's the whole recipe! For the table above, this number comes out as 0.516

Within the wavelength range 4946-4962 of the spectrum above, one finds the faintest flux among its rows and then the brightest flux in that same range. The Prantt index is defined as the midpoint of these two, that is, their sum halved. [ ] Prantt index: 4.44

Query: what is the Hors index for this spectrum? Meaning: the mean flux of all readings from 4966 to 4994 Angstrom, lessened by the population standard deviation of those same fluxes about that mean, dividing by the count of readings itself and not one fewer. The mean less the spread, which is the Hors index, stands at 4.30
